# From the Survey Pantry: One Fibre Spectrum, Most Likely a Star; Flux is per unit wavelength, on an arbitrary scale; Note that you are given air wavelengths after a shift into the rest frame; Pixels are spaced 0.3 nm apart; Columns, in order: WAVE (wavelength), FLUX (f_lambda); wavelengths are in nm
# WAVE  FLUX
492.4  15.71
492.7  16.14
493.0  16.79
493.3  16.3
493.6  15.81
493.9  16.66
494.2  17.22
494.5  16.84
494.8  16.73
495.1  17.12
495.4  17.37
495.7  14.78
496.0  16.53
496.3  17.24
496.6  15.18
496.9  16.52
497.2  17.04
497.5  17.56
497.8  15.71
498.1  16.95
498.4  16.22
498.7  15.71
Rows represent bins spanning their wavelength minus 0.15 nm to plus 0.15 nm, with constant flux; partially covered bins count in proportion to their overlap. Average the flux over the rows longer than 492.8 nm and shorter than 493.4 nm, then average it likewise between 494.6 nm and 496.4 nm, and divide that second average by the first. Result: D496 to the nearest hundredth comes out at 1.01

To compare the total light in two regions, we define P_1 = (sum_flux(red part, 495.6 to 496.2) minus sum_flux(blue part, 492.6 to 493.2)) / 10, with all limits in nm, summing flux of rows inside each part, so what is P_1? -0.16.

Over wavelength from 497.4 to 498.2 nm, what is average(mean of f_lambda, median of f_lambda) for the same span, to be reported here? 16.8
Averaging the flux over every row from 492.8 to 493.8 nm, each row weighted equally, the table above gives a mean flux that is 16.3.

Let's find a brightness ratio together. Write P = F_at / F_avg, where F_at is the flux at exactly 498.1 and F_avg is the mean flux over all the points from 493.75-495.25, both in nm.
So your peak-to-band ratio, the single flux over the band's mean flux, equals 1.00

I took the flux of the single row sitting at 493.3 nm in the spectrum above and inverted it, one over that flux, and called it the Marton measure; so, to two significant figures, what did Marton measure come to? 0.061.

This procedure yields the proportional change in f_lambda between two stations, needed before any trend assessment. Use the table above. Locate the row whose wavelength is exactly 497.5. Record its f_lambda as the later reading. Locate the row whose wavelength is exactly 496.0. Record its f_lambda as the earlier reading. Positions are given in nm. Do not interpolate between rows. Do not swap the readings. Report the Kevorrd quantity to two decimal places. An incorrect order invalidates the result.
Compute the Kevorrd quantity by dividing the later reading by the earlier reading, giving 1.06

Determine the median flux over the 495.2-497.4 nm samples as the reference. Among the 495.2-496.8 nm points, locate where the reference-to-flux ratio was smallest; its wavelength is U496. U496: 495.4 nm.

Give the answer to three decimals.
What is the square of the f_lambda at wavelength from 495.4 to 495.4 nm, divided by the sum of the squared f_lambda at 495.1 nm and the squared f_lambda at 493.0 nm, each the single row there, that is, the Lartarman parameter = 0.525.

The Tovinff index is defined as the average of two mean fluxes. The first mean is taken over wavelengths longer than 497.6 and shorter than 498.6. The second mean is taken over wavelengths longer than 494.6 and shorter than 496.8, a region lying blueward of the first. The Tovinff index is 16.4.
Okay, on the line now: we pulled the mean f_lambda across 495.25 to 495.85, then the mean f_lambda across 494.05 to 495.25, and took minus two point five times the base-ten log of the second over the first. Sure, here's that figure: -0.06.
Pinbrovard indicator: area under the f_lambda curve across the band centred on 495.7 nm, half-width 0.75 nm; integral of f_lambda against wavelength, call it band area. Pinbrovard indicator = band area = 25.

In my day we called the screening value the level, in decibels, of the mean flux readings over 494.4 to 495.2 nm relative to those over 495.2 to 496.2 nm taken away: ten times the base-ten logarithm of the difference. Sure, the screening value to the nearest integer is -2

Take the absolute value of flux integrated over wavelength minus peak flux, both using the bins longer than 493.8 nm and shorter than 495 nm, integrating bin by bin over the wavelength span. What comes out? 3.0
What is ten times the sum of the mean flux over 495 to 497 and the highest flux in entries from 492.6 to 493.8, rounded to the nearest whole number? 332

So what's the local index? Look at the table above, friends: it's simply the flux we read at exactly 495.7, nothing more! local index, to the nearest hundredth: 14.78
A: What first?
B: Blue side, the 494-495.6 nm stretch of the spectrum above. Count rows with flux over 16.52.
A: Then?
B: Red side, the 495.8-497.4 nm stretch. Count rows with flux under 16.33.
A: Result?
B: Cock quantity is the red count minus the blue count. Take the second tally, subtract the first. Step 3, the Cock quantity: -4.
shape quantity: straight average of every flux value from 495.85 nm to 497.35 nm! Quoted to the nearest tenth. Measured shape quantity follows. 16.5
